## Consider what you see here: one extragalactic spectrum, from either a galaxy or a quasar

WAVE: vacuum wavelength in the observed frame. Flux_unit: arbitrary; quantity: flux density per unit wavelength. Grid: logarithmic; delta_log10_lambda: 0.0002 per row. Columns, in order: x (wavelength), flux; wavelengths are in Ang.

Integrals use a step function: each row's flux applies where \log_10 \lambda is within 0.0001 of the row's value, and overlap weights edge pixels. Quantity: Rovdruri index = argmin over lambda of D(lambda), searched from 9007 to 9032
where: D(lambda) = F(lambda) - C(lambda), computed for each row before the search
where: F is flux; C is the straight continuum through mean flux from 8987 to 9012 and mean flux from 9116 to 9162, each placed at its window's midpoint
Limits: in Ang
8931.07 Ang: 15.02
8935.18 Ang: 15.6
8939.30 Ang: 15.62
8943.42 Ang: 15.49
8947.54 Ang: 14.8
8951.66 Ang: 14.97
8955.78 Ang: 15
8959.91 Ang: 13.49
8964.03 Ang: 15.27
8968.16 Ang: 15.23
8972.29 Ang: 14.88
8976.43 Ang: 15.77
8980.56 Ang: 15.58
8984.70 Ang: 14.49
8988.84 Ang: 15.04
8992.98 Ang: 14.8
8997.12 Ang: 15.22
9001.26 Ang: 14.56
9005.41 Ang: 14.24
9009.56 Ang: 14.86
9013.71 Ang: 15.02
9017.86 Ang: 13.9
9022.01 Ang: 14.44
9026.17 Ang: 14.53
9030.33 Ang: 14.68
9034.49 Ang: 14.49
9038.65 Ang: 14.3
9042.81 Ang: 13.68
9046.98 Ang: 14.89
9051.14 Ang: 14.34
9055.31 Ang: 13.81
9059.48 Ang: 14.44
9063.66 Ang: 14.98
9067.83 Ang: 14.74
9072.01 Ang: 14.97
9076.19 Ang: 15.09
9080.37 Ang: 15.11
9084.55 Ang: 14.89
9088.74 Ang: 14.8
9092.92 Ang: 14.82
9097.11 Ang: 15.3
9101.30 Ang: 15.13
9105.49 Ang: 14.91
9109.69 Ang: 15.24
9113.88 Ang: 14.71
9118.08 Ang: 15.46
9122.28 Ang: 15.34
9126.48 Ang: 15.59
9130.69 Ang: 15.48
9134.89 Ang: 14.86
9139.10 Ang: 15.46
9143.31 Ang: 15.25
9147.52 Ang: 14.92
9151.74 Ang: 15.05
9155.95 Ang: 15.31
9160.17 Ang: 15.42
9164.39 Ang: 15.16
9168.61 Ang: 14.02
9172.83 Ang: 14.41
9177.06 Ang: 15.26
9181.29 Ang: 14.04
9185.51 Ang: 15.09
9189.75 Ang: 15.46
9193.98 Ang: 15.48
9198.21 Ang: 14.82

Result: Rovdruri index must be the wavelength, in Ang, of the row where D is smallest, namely 9017.86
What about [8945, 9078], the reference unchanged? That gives 9042.81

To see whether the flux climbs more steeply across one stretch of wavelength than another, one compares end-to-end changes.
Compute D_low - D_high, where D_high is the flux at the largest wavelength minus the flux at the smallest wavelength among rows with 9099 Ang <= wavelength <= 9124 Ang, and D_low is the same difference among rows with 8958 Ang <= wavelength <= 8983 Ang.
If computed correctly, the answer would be 1.9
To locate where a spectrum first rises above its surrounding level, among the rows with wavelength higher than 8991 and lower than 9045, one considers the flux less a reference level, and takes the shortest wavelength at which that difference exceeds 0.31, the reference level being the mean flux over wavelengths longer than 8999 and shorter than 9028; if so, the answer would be 8997.12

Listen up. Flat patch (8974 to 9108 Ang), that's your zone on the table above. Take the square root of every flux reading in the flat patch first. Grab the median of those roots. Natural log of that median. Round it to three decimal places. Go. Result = 1.348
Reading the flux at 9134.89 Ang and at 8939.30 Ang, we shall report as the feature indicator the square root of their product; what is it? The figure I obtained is 15.2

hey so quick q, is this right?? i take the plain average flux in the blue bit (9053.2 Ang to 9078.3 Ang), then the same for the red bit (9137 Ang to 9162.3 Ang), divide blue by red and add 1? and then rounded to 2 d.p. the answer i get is 1.96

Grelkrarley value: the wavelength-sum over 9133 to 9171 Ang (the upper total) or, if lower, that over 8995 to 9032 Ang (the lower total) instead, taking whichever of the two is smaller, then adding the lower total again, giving 263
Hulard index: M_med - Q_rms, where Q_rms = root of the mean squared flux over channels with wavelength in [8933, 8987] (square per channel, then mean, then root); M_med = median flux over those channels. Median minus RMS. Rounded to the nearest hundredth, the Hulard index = 0.13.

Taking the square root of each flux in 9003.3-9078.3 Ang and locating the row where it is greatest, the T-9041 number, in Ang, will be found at 9076.19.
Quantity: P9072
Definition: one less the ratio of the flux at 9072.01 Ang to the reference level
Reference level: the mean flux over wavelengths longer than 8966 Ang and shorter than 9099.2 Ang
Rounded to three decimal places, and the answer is -0.015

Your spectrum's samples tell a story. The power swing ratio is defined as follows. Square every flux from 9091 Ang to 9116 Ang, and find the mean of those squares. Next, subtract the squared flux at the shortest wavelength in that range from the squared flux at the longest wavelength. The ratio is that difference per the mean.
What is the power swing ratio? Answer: -0.0144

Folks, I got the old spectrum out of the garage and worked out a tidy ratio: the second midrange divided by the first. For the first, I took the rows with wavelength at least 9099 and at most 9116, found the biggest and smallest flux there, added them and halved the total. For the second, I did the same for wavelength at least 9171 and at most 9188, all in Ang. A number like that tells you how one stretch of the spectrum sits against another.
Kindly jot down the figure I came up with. 0.98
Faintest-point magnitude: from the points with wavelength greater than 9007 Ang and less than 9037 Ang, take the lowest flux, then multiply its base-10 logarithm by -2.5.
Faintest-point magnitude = -2.86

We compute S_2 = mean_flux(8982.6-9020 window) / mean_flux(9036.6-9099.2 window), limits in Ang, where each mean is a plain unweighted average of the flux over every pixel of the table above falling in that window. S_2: 1.00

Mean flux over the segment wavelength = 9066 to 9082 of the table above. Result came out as 15.0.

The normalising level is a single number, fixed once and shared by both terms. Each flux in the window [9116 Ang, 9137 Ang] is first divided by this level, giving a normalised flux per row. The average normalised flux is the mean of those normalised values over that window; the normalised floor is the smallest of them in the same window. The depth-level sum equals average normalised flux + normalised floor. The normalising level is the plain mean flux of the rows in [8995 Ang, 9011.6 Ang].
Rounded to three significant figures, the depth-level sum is 2.05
